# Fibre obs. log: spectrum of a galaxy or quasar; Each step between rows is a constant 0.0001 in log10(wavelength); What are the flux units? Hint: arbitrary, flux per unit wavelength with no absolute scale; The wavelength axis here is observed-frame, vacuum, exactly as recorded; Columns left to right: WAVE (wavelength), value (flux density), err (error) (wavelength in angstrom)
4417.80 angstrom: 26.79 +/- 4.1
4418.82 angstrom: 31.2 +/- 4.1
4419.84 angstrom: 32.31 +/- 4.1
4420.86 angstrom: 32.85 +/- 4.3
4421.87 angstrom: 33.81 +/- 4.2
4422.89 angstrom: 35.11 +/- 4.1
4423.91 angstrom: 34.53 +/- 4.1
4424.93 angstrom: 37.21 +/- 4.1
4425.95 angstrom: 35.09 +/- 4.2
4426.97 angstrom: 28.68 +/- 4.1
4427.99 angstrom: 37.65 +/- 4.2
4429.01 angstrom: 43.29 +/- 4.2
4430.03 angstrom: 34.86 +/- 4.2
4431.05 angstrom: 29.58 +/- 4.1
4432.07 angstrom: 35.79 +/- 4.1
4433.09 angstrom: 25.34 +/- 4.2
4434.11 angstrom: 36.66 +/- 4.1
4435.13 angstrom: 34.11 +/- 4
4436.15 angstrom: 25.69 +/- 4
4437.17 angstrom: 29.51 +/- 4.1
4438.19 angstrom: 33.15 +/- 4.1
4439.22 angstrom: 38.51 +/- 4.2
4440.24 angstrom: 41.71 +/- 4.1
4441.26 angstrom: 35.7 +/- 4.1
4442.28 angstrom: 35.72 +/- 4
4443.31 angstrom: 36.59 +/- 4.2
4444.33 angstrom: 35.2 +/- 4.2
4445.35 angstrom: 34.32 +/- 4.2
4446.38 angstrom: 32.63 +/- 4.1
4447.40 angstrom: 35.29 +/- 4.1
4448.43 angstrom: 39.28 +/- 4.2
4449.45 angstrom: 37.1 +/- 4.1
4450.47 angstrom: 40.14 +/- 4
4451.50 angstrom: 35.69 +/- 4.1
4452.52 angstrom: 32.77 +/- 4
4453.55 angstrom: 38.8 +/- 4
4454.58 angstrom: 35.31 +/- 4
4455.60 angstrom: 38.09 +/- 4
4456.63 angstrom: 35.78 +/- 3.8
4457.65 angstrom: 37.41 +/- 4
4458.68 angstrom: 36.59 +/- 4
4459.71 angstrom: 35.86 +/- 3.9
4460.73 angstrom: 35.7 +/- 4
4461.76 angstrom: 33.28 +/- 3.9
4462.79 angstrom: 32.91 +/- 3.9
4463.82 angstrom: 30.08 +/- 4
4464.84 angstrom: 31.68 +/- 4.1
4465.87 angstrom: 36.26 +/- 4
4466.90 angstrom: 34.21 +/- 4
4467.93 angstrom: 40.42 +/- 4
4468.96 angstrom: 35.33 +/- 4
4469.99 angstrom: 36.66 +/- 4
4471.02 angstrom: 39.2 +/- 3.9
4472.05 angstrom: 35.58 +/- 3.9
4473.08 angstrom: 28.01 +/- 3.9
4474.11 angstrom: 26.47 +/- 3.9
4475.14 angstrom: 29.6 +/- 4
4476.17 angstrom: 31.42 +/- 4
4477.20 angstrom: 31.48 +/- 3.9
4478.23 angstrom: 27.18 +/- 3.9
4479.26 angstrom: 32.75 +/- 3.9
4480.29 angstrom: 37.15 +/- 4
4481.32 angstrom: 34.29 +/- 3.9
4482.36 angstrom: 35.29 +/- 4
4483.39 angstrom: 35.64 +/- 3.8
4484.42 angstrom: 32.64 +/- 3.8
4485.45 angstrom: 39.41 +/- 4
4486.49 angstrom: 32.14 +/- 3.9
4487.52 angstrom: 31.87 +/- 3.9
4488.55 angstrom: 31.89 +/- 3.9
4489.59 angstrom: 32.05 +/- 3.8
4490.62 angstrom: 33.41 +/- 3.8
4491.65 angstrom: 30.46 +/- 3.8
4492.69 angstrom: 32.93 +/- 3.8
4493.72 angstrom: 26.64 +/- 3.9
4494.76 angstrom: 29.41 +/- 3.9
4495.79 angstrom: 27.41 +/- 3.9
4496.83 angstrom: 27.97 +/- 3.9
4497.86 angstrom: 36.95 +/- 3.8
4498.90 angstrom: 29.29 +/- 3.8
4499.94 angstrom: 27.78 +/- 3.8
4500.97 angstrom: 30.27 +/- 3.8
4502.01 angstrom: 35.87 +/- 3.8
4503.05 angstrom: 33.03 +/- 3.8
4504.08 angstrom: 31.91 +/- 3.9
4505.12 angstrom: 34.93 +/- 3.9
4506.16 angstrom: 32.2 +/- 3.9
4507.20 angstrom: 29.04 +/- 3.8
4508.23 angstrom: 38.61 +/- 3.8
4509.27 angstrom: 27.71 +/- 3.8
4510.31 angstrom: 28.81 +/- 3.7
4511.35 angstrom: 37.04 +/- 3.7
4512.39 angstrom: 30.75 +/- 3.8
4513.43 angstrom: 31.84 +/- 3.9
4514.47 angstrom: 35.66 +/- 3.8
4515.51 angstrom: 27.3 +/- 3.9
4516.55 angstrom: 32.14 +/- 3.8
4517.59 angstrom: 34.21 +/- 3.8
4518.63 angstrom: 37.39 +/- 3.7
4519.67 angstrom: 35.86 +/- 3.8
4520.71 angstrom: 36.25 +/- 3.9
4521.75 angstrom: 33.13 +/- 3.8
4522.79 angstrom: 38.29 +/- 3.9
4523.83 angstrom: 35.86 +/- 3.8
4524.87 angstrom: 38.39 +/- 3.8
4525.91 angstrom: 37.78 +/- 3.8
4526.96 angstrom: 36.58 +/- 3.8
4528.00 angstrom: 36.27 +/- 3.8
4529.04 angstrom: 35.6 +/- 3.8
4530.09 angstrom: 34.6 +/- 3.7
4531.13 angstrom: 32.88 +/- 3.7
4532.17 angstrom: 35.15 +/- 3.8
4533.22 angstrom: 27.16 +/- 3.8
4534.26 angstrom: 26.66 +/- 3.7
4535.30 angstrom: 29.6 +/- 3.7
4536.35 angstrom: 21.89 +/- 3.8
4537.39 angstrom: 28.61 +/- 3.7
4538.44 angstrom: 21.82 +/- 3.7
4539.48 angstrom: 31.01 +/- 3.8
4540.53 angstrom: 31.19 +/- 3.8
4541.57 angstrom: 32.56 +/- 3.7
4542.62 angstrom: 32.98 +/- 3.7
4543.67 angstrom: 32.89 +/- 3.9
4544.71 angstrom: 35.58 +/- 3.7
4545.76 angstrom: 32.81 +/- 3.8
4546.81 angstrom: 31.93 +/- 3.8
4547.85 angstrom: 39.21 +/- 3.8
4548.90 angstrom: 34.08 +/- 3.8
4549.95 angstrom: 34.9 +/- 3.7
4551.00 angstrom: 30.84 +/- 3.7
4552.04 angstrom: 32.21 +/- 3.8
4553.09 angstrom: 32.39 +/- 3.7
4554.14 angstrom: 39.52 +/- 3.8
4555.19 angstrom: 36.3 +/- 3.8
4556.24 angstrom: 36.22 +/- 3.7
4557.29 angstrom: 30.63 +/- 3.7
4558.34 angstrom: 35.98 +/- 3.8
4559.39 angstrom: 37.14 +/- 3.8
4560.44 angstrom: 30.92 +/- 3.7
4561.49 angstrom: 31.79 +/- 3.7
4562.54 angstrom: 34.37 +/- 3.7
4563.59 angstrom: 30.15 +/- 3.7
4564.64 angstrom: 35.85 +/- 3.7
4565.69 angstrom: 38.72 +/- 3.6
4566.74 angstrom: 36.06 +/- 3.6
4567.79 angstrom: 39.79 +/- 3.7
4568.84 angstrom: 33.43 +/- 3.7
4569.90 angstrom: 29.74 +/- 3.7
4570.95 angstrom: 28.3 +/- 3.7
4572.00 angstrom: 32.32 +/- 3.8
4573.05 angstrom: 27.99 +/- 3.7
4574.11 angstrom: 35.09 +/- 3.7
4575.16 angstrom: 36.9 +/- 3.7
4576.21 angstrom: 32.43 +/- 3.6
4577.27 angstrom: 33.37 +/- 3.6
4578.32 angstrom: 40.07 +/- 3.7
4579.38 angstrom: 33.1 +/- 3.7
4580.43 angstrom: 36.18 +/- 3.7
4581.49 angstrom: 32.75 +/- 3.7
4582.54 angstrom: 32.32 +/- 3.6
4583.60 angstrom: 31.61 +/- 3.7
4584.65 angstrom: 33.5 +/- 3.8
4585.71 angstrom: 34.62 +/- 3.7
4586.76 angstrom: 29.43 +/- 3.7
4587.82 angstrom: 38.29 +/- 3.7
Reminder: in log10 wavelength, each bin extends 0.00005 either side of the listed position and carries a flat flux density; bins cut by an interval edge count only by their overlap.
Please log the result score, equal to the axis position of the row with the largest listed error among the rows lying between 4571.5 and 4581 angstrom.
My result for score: 4572.00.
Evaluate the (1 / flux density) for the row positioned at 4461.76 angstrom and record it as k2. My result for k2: 0.0300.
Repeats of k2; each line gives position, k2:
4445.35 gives 0.0291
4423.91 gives 0.0290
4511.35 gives 0.0270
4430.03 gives 0.0287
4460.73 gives 0.0280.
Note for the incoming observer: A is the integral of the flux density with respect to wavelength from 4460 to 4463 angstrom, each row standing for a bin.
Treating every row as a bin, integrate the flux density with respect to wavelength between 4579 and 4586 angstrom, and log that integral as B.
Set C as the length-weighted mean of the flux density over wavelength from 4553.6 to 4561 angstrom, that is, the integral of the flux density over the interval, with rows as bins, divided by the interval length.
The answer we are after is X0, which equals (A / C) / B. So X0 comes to 0.012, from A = 103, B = 234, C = 35.2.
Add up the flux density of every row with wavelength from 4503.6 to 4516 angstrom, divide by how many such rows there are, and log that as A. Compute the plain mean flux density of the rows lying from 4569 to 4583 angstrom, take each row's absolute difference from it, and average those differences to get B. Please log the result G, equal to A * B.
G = 79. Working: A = 32.15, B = 2.46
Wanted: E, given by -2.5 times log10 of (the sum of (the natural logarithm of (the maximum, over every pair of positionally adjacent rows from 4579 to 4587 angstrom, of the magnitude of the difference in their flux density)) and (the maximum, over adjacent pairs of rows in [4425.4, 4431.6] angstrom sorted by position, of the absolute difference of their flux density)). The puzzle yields -2.56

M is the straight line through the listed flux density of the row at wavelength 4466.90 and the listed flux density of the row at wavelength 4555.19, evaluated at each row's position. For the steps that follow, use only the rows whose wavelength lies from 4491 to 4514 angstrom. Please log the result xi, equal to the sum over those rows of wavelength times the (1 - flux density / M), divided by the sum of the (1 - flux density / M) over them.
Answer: 4501.1 angstrom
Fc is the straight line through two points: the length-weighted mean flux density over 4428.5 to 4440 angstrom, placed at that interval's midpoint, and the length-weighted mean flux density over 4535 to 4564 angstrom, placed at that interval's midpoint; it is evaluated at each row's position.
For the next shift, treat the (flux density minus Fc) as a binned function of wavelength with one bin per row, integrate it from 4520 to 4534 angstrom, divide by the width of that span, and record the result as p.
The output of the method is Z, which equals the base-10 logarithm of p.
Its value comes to 0.37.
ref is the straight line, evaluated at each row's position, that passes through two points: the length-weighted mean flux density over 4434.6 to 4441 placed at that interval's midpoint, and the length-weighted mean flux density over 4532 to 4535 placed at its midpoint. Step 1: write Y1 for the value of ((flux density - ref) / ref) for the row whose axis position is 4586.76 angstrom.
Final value 0.12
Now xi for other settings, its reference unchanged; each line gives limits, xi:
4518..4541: 4538.3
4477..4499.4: 4491.4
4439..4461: 4448.9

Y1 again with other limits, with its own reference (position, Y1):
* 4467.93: 0.25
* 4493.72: -0.14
